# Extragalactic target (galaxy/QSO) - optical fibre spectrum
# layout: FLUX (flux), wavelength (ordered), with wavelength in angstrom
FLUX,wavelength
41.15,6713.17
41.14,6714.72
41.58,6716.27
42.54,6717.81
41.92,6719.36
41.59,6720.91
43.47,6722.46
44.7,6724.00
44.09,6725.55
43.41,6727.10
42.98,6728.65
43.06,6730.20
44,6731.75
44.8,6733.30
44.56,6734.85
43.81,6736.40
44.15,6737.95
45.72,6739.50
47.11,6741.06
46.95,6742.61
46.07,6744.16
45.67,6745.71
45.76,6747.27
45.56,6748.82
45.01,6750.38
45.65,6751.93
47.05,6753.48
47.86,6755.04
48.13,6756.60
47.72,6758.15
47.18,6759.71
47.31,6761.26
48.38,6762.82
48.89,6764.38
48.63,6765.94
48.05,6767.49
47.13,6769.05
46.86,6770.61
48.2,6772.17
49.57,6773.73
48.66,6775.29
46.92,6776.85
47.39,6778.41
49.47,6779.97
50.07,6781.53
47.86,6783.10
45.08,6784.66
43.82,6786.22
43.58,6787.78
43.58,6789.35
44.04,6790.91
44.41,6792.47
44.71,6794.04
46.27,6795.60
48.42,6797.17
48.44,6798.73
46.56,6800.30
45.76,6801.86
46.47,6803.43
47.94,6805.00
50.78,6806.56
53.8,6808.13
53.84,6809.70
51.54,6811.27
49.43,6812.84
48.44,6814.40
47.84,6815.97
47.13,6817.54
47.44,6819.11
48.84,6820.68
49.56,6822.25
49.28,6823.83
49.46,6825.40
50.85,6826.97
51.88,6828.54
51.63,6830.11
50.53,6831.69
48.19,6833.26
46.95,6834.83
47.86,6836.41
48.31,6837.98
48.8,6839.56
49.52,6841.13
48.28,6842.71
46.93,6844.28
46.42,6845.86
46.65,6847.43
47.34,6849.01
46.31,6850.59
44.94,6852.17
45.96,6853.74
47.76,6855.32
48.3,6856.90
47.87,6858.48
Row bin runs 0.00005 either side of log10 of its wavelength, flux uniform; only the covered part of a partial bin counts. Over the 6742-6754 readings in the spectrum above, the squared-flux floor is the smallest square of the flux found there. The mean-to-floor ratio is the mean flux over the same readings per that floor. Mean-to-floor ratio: 0.0227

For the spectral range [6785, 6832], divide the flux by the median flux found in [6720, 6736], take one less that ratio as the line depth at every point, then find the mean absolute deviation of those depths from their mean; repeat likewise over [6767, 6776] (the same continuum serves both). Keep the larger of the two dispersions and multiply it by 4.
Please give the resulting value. 0.216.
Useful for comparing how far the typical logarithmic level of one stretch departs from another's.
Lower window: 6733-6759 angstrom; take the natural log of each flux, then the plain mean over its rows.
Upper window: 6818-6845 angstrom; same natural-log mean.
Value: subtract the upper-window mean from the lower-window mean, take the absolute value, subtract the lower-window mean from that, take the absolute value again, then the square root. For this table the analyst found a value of 1.94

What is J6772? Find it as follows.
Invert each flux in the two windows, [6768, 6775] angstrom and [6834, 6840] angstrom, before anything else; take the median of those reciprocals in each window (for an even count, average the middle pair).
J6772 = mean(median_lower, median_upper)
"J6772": 0.0209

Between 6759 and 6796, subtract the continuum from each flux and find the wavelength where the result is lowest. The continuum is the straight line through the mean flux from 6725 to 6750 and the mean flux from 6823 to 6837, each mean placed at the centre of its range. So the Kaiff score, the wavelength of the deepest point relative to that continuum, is 6789.35 angstrom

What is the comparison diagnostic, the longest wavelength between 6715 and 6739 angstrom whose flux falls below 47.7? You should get 6737.95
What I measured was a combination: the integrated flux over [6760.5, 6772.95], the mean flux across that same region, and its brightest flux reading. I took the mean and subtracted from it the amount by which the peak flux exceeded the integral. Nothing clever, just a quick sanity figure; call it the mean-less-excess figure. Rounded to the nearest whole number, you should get 596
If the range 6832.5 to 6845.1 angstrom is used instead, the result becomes 605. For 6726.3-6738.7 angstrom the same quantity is 543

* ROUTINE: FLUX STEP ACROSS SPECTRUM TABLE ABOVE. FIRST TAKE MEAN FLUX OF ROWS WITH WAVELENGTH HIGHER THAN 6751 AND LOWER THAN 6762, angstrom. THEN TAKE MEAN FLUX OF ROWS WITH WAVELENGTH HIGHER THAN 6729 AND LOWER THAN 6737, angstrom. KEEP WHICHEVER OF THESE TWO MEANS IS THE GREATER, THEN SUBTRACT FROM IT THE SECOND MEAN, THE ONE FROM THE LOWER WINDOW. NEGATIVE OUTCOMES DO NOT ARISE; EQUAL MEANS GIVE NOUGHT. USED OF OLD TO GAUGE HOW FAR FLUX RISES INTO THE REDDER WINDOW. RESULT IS 3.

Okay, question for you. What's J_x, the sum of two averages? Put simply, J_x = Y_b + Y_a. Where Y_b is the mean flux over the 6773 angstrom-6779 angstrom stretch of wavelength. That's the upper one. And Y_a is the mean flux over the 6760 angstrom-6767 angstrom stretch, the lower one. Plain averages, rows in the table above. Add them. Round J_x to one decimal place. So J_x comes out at 96.4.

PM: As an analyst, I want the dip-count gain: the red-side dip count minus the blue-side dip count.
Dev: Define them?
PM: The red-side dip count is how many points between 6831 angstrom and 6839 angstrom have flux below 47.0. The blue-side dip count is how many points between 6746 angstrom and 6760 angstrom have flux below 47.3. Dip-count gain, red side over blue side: -5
